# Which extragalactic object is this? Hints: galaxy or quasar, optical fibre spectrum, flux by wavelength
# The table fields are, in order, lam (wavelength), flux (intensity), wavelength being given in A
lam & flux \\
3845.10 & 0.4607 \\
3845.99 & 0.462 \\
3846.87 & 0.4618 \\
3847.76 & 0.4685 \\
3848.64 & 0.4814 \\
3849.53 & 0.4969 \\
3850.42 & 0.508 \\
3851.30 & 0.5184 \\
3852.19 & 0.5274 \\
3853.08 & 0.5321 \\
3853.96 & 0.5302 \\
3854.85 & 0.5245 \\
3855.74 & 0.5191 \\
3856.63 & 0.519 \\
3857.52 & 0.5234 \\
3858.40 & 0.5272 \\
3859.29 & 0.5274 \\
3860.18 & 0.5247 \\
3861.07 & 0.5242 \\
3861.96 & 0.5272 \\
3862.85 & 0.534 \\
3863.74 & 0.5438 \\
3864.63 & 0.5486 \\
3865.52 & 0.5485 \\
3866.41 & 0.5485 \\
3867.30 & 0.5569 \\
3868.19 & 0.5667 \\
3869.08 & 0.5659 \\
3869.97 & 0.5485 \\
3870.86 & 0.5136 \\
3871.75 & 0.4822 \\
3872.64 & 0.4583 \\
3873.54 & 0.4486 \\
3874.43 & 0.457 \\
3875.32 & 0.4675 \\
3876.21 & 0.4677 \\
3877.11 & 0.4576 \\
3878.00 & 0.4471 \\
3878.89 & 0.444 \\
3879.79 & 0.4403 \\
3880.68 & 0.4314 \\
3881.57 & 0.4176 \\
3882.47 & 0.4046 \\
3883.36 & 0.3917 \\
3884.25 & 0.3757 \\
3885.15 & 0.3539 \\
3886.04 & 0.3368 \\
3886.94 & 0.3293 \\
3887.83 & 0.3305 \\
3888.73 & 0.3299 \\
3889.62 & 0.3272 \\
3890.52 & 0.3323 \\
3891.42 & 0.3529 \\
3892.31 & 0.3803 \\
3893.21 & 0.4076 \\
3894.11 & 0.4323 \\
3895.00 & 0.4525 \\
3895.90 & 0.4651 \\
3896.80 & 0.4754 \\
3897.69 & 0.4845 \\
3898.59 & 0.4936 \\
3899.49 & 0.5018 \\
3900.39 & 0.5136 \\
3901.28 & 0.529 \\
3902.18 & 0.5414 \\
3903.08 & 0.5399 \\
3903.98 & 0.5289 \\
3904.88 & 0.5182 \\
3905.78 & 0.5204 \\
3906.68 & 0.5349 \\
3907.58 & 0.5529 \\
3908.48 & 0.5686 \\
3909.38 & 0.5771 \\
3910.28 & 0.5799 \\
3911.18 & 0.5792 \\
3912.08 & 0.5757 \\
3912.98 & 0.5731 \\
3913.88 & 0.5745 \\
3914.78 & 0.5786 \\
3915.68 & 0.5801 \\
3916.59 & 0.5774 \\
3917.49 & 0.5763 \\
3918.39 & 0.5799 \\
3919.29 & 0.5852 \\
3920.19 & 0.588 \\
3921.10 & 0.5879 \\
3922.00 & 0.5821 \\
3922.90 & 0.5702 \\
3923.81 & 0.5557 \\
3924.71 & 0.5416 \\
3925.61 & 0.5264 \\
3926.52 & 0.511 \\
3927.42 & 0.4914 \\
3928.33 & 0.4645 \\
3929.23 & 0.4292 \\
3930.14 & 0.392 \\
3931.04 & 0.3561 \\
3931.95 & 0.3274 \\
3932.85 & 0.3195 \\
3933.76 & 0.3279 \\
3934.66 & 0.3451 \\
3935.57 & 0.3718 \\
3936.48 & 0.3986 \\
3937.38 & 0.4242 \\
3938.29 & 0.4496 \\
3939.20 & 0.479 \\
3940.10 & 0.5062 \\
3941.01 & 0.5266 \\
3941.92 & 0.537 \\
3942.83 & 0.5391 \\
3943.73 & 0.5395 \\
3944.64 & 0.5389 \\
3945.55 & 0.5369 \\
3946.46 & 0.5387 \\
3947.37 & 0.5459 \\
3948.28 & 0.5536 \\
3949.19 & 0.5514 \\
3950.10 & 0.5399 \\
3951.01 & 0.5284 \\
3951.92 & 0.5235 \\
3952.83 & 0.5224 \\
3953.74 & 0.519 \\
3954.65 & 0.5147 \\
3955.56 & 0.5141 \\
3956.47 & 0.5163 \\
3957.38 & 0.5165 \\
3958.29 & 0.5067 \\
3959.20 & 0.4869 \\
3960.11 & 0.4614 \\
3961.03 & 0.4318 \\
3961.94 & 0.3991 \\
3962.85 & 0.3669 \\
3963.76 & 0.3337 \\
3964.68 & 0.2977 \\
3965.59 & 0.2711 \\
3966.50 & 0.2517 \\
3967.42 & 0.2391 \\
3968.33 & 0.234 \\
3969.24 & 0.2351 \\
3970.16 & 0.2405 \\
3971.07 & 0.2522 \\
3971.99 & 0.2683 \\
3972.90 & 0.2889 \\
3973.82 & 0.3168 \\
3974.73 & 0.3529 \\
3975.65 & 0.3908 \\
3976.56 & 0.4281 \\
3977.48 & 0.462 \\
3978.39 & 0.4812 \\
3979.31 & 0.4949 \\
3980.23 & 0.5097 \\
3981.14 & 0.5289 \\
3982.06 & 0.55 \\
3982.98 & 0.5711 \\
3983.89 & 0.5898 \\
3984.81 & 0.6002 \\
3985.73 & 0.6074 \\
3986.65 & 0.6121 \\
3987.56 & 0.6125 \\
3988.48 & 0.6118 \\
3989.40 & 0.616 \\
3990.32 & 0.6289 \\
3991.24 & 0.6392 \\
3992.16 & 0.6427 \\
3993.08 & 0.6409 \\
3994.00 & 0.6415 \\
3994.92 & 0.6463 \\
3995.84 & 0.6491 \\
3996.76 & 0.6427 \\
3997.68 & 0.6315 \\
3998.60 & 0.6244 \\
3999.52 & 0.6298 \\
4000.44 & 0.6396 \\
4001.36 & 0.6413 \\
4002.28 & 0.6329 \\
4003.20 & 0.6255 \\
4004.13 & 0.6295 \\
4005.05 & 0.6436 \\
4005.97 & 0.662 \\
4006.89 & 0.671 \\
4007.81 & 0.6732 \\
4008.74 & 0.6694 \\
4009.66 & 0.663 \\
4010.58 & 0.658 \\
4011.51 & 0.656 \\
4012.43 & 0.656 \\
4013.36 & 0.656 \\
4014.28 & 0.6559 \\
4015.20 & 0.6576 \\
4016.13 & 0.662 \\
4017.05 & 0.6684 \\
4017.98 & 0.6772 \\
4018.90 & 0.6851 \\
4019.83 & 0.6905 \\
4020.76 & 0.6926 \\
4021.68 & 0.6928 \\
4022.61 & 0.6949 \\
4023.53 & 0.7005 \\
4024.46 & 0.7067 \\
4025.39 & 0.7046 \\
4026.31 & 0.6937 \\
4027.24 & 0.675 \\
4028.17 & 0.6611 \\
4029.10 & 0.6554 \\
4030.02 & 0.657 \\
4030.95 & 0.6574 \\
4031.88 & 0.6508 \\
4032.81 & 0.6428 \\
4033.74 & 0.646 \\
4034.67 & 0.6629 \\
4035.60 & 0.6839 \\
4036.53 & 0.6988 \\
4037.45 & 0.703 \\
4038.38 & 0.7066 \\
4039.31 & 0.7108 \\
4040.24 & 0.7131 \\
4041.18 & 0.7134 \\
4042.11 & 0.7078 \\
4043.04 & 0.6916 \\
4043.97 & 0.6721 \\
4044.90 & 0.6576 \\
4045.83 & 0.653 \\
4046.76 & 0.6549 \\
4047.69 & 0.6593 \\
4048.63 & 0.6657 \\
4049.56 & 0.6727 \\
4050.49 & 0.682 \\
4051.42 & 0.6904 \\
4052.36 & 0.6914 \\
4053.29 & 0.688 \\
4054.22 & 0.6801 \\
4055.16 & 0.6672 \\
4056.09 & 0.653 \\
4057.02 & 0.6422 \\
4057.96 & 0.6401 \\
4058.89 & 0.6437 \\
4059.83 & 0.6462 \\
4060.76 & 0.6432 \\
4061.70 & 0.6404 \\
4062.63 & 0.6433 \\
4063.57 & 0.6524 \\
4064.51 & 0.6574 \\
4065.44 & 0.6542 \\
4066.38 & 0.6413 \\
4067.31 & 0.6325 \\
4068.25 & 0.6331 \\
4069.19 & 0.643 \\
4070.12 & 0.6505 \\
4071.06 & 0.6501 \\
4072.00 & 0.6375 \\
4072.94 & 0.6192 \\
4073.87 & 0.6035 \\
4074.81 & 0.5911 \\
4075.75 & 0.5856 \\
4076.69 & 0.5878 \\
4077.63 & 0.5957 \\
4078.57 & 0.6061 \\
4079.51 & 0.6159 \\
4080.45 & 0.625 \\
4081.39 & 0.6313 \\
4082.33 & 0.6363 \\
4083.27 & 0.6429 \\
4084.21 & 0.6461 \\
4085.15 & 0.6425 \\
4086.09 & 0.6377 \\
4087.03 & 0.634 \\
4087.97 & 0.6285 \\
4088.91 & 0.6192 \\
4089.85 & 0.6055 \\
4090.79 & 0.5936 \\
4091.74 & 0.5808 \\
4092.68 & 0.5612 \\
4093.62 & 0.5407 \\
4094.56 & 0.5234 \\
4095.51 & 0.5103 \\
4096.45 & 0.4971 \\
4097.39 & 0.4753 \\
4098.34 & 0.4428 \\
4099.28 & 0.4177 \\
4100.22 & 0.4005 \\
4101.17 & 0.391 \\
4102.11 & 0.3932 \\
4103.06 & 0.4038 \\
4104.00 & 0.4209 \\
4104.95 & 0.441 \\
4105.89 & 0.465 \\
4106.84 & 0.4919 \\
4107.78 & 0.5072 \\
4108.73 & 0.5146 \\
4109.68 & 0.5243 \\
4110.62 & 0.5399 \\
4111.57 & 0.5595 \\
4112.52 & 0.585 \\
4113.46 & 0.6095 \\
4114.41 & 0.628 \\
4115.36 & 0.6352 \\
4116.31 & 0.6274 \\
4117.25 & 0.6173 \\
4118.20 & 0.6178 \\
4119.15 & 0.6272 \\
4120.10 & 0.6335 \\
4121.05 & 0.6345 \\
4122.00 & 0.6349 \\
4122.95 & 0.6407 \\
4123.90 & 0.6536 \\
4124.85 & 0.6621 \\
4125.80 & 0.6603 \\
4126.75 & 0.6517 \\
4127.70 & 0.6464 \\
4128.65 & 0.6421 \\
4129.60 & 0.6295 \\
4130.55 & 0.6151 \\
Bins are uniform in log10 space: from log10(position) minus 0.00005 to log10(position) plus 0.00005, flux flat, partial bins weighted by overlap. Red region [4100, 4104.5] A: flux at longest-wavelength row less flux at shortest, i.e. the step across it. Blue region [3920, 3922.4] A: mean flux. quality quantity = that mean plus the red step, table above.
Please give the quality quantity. 0.61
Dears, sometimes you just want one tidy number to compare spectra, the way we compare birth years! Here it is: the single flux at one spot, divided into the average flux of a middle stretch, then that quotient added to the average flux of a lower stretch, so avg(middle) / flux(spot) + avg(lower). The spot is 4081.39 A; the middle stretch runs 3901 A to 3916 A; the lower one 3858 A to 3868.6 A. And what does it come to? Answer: 1.42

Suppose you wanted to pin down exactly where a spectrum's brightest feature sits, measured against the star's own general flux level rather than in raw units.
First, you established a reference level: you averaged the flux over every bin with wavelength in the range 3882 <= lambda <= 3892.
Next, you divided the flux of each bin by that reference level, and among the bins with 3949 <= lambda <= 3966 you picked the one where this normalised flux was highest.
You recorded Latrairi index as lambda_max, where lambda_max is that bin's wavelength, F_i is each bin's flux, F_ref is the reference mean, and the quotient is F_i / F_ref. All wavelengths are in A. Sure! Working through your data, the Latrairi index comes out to 3949.19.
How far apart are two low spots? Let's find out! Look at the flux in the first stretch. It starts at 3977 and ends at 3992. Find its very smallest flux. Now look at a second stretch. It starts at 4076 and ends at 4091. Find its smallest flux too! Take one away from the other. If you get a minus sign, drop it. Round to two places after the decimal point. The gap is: 0.13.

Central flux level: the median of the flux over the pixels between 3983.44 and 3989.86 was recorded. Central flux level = 0.61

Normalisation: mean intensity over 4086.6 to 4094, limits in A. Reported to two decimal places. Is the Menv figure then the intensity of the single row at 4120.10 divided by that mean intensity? 1.06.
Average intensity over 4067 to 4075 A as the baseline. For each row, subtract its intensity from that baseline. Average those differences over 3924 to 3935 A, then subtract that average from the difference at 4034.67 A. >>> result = -0.24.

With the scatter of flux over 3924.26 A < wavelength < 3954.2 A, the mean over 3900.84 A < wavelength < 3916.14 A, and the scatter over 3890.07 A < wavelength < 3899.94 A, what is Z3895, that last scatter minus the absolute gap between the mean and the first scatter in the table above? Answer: -0.42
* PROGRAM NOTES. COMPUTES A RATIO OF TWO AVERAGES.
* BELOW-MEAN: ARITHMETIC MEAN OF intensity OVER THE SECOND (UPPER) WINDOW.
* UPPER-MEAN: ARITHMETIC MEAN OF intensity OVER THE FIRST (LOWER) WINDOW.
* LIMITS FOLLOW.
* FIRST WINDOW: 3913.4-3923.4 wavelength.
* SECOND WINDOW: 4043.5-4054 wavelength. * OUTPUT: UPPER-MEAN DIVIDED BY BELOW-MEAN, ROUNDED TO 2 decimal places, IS 0.86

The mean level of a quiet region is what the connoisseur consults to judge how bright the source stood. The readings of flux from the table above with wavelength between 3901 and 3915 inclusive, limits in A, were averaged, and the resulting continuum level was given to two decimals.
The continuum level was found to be 0.55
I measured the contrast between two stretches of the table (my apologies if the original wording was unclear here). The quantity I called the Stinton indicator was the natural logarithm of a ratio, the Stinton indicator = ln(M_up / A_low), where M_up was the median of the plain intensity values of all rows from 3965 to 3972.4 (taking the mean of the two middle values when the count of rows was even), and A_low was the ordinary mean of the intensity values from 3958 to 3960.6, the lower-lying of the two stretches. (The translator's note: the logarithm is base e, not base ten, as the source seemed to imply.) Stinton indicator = -0.7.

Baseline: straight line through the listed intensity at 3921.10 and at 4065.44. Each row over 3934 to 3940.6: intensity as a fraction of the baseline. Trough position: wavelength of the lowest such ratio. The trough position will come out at 3934.66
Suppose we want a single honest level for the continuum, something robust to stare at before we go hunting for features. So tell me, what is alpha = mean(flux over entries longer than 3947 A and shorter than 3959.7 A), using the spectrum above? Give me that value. 0.52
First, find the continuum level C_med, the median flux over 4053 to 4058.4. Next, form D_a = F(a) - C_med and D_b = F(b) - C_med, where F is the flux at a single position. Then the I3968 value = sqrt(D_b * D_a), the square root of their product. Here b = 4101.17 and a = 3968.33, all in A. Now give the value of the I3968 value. 0.34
